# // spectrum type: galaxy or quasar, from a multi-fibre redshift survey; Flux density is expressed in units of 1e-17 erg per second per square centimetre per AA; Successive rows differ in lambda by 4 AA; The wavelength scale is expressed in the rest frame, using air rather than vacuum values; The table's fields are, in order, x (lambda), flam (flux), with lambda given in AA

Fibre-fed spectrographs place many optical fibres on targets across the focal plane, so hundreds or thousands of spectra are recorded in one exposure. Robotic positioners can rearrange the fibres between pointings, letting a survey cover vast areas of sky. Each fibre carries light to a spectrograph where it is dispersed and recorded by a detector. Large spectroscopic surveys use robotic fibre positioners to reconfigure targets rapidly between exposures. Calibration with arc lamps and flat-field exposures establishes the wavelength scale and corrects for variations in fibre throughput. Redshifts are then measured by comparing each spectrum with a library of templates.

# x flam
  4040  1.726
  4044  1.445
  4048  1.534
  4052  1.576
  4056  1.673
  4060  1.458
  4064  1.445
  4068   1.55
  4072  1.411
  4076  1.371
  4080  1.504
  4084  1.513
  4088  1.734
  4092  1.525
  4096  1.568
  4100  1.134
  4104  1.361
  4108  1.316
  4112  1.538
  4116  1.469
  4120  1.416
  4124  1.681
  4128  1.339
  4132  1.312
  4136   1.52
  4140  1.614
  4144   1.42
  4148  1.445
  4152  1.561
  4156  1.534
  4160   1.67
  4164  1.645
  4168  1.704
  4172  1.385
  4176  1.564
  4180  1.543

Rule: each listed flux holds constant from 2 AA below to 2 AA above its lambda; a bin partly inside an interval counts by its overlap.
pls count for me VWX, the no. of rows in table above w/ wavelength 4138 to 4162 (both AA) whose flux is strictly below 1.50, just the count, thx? 2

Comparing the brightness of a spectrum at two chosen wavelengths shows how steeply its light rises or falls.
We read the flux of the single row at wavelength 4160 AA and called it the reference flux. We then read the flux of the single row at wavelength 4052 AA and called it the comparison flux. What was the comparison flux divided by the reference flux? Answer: 0.94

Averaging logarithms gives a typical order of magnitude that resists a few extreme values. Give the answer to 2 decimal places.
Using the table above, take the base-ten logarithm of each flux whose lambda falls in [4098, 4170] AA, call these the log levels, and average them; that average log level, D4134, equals 0.17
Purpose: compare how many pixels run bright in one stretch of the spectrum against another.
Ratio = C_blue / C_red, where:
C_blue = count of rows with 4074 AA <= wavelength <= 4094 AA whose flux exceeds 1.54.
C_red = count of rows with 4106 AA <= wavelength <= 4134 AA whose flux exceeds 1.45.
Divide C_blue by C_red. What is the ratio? 0.333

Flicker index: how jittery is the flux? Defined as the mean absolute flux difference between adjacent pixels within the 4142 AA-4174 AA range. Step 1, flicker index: 0.10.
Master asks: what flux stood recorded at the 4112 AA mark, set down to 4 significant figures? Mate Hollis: 1.538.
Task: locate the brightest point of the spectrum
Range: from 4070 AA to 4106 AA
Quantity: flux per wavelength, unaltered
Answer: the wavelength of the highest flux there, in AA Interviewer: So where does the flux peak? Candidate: 4088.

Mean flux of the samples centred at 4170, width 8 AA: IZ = 1.54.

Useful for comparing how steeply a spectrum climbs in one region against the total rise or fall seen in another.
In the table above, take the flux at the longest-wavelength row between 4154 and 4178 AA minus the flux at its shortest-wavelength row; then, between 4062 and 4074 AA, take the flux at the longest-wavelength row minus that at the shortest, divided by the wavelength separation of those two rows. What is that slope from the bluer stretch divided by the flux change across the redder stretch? -0.14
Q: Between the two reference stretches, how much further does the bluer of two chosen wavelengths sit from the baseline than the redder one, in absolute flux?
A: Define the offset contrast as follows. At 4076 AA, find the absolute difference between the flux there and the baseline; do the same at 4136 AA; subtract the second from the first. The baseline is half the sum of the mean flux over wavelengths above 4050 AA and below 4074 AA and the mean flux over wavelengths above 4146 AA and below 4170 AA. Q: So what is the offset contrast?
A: 0.15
